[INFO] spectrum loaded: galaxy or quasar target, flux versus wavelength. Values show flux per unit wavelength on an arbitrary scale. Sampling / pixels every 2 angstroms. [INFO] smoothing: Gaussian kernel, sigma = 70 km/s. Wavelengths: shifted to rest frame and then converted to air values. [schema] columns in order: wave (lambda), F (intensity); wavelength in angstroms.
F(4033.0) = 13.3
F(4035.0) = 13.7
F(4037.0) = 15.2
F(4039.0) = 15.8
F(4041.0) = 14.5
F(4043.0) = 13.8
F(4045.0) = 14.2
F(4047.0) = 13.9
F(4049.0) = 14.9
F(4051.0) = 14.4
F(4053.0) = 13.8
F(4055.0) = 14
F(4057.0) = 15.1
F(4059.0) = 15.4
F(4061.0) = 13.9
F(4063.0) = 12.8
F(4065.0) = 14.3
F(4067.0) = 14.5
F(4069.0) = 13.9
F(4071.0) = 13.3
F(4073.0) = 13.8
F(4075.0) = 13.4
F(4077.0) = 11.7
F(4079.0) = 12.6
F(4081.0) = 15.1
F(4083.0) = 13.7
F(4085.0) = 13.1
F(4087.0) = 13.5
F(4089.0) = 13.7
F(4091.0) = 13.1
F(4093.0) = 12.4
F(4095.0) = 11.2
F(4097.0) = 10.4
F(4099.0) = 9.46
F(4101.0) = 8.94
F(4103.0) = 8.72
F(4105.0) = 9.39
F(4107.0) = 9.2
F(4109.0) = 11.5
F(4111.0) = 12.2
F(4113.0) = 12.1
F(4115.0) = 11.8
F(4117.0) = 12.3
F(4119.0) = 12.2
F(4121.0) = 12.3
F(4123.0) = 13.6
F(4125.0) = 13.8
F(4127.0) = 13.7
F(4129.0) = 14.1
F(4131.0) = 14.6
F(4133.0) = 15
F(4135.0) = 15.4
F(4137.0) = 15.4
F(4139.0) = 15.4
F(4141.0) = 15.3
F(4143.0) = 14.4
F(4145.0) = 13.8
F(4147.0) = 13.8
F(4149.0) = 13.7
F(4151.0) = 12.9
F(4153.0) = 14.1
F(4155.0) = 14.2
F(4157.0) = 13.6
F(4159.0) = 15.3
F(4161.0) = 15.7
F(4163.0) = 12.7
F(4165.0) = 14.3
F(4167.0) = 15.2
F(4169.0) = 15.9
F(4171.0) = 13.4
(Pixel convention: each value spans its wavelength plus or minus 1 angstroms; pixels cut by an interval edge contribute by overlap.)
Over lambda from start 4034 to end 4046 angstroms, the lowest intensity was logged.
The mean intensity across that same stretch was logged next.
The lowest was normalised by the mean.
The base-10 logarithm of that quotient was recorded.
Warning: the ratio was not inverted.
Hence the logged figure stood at -0.026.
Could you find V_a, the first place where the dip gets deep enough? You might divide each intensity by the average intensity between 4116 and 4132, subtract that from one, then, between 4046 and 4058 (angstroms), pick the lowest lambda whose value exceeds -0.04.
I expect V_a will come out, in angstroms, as 4053.0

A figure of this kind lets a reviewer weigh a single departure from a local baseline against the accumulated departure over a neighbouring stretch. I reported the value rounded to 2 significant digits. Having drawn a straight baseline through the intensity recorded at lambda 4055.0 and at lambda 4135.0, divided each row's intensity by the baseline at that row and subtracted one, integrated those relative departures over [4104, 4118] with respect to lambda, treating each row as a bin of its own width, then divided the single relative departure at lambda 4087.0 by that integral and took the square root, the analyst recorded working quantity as 0.14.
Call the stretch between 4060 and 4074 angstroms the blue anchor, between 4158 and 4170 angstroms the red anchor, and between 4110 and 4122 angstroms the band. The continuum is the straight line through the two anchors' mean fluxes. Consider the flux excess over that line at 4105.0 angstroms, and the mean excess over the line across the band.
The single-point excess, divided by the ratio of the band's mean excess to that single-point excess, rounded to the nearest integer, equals -11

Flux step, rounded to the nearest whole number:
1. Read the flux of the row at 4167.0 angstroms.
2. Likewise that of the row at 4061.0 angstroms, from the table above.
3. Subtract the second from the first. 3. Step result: 1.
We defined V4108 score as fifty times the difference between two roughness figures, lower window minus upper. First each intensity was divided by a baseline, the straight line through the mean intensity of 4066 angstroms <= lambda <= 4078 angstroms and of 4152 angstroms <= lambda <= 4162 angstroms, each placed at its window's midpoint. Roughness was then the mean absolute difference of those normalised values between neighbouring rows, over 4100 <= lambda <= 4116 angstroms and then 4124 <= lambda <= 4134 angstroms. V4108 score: 1.1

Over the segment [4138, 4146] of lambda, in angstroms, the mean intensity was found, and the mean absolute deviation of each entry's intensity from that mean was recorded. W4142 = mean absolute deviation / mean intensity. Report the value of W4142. 0.042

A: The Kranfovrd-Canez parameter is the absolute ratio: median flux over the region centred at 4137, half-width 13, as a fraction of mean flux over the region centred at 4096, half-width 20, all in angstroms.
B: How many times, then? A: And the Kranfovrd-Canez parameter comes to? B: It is 1.23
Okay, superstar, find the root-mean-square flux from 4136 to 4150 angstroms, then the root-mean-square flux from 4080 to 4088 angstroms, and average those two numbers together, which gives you 14.2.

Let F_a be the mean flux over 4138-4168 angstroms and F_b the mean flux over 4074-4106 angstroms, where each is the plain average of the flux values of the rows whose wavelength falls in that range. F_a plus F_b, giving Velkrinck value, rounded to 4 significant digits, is 26.19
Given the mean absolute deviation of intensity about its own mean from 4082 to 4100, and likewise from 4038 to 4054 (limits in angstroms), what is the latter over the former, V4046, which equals 0.38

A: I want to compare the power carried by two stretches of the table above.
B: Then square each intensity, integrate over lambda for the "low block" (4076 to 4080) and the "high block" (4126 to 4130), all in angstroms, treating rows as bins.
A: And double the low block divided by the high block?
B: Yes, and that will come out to 1.5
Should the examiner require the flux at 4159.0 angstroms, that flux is 15.3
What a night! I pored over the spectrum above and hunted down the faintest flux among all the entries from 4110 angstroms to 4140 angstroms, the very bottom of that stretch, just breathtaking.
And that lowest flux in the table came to 11.8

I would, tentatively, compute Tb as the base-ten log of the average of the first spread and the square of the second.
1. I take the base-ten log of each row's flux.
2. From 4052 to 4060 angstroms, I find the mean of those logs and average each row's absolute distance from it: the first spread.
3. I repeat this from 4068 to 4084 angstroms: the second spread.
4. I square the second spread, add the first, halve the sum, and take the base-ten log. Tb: -1.99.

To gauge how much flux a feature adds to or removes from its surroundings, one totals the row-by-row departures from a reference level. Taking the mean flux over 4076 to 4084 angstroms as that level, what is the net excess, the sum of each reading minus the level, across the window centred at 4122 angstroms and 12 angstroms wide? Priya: -2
